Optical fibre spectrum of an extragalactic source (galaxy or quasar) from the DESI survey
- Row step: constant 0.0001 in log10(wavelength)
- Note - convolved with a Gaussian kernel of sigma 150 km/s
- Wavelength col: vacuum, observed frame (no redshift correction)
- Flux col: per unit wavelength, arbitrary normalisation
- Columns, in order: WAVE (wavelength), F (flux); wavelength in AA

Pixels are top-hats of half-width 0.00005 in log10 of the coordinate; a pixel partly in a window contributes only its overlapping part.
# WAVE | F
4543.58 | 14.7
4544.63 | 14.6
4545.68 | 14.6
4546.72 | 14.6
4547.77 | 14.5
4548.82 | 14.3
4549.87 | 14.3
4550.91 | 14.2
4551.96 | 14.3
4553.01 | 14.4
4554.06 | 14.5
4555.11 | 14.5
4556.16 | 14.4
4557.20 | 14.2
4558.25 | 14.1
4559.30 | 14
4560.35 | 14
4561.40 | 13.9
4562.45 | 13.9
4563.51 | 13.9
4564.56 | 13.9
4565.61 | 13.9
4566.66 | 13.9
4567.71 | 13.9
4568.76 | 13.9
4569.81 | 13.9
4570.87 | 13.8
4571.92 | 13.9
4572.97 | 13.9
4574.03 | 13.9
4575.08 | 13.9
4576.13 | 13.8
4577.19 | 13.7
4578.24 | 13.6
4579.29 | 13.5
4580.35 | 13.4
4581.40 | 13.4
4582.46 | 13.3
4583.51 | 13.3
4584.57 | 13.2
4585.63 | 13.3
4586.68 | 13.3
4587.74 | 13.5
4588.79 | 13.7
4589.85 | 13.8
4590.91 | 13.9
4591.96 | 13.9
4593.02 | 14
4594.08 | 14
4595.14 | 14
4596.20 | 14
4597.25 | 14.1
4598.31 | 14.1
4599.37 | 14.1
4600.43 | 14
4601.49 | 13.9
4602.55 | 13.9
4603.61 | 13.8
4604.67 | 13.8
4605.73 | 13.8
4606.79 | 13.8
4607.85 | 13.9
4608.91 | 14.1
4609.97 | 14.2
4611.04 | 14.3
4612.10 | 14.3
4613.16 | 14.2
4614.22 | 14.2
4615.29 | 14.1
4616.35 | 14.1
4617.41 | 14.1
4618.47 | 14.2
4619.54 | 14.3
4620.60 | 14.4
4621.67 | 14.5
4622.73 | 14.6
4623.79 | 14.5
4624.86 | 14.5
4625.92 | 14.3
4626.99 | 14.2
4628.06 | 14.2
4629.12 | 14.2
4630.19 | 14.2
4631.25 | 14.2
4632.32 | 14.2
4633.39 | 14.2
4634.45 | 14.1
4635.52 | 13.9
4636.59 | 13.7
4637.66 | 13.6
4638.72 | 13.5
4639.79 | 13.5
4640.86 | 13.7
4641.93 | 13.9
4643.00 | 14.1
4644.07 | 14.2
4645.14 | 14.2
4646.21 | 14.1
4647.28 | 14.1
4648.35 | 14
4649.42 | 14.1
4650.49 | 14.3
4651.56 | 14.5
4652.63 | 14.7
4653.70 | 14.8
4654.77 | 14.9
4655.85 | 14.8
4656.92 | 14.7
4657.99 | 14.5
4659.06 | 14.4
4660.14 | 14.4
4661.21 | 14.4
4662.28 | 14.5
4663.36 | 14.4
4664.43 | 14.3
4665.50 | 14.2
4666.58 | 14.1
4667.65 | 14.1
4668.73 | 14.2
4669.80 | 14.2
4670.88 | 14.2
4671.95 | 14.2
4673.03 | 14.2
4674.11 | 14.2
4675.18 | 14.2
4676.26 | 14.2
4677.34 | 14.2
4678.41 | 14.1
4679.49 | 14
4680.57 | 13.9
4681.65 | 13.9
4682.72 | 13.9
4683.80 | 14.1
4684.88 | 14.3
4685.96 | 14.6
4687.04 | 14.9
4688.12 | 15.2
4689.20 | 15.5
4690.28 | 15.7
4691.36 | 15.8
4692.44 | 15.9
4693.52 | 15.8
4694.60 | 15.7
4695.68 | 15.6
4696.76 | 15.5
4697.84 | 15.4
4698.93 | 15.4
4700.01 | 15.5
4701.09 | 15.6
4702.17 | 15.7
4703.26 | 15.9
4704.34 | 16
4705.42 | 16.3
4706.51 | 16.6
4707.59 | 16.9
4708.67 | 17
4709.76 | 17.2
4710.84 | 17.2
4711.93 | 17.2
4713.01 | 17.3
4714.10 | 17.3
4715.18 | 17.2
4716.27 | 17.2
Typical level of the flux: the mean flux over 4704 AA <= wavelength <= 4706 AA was 16.1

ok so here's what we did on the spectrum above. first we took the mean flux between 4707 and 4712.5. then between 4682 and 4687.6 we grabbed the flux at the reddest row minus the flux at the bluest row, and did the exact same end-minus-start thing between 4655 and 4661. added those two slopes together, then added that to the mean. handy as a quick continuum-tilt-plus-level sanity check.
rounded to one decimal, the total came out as 17.7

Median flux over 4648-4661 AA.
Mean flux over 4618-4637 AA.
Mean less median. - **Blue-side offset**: -0.26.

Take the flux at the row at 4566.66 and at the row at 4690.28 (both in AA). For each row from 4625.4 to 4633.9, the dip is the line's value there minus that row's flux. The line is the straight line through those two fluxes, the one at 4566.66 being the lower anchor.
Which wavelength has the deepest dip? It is 4633.39 AA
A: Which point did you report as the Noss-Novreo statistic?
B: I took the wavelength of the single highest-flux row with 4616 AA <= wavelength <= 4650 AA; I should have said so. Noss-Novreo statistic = 4622.73 AA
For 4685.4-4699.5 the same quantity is 4692.44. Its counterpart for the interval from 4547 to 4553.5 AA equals 4547.77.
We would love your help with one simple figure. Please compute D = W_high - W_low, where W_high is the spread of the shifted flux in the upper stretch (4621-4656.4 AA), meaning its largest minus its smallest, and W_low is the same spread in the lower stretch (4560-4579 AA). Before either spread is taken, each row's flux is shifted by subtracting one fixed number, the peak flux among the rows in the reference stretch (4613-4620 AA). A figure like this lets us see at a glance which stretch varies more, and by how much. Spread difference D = 1.0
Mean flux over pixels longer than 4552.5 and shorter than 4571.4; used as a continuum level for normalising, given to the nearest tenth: 14.1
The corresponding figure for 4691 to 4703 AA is 15.6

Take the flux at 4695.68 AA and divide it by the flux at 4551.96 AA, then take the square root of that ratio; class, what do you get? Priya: 1.04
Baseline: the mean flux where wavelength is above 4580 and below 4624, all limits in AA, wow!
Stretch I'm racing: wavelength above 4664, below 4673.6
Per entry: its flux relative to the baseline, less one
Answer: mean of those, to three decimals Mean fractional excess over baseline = 0.018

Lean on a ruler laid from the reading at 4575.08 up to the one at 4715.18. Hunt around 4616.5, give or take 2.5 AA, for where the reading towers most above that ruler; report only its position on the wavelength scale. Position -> 4614.22 AA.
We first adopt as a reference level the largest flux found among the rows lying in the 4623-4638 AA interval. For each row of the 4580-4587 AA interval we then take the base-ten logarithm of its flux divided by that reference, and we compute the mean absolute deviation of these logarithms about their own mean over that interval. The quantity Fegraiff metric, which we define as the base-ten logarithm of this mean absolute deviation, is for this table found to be -2.8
